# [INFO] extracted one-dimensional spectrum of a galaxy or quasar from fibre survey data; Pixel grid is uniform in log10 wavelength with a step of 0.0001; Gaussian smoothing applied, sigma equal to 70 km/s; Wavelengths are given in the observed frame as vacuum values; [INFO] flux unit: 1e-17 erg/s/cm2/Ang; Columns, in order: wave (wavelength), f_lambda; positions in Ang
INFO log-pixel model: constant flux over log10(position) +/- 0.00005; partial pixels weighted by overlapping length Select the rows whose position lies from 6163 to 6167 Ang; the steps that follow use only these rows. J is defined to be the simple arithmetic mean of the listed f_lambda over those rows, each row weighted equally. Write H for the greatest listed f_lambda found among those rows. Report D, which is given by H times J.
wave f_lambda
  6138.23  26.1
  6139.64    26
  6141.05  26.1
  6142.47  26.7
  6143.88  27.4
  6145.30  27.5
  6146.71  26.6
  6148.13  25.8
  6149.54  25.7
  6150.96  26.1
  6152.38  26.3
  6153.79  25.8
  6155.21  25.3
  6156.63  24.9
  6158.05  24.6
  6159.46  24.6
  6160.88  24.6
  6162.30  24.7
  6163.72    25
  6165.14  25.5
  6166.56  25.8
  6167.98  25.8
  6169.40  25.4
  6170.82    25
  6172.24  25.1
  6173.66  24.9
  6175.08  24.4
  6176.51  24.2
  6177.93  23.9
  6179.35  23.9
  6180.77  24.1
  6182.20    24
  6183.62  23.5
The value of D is 656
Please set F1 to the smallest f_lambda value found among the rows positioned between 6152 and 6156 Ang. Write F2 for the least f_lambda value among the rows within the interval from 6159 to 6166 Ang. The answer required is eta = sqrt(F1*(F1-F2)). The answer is 4.2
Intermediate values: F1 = 25.3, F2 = 24.6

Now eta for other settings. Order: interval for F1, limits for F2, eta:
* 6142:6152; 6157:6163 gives 5.3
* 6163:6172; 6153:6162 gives 3.2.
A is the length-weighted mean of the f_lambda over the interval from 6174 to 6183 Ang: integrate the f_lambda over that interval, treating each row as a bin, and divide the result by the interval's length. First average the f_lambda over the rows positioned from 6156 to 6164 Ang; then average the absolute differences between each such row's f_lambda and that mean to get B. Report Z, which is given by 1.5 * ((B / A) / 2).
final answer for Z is 0.004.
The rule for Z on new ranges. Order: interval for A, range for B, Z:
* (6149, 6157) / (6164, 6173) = 0.008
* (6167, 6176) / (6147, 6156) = 0.007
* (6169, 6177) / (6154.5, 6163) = 0.006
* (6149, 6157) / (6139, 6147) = 0.014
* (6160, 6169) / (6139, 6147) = 0.015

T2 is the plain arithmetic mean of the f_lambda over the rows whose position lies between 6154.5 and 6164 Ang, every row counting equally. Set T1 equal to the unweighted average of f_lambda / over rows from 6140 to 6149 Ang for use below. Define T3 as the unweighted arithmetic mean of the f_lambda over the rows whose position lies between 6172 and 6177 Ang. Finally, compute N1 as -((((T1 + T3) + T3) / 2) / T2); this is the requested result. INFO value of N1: -1.53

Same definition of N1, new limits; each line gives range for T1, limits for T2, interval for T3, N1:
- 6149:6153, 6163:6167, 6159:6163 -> -1.48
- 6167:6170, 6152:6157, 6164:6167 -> -1.50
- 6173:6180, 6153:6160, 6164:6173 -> -1.50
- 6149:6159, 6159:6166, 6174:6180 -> -1.48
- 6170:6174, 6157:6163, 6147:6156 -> -1.56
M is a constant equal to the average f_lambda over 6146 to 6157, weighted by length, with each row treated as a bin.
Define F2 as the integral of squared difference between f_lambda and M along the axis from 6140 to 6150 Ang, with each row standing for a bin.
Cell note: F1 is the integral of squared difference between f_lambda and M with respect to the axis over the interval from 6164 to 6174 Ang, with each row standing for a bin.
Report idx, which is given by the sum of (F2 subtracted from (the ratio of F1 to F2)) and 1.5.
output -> -7.4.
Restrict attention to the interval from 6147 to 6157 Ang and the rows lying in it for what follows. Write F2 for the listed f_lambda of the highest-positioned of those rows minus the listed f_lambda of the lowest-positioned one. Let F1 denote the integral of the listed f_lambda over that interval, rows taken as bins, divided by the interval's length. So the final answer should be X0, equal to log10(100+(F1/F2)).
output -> 1.85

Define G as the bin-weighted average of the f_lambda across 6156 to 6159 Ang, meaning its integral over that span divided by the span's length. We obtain 24.8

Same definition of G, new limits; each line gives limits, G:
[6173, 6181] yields 24.2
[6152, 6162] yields 25.1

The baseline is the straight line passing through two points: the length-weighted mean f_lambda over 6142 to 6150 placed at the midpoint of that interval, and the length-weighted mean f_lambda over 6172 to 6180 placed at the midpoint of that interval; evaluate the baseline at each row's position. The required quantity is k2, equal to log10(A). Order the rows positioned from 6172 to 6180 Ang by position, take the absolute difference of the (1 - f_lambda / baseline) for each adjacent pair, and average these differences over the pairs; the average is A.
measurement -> -2.1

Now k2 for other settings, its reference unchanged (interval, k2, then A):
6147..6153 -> -2.0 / 0.010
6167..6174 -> -2.1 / 0.009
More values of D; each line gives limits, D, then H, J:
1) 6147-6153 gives 683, 26.3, 26.0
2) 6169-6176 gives 634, 25.4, 25.0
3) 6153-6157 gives 654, 25.8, 25.3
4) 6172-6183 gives 610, 25.1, 24.3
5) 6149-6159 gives 671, 26.3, 25.5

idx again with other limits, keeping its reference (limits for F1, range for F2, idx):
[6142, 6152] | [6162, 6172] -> -0.3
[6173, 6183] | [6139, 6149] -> -4.7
